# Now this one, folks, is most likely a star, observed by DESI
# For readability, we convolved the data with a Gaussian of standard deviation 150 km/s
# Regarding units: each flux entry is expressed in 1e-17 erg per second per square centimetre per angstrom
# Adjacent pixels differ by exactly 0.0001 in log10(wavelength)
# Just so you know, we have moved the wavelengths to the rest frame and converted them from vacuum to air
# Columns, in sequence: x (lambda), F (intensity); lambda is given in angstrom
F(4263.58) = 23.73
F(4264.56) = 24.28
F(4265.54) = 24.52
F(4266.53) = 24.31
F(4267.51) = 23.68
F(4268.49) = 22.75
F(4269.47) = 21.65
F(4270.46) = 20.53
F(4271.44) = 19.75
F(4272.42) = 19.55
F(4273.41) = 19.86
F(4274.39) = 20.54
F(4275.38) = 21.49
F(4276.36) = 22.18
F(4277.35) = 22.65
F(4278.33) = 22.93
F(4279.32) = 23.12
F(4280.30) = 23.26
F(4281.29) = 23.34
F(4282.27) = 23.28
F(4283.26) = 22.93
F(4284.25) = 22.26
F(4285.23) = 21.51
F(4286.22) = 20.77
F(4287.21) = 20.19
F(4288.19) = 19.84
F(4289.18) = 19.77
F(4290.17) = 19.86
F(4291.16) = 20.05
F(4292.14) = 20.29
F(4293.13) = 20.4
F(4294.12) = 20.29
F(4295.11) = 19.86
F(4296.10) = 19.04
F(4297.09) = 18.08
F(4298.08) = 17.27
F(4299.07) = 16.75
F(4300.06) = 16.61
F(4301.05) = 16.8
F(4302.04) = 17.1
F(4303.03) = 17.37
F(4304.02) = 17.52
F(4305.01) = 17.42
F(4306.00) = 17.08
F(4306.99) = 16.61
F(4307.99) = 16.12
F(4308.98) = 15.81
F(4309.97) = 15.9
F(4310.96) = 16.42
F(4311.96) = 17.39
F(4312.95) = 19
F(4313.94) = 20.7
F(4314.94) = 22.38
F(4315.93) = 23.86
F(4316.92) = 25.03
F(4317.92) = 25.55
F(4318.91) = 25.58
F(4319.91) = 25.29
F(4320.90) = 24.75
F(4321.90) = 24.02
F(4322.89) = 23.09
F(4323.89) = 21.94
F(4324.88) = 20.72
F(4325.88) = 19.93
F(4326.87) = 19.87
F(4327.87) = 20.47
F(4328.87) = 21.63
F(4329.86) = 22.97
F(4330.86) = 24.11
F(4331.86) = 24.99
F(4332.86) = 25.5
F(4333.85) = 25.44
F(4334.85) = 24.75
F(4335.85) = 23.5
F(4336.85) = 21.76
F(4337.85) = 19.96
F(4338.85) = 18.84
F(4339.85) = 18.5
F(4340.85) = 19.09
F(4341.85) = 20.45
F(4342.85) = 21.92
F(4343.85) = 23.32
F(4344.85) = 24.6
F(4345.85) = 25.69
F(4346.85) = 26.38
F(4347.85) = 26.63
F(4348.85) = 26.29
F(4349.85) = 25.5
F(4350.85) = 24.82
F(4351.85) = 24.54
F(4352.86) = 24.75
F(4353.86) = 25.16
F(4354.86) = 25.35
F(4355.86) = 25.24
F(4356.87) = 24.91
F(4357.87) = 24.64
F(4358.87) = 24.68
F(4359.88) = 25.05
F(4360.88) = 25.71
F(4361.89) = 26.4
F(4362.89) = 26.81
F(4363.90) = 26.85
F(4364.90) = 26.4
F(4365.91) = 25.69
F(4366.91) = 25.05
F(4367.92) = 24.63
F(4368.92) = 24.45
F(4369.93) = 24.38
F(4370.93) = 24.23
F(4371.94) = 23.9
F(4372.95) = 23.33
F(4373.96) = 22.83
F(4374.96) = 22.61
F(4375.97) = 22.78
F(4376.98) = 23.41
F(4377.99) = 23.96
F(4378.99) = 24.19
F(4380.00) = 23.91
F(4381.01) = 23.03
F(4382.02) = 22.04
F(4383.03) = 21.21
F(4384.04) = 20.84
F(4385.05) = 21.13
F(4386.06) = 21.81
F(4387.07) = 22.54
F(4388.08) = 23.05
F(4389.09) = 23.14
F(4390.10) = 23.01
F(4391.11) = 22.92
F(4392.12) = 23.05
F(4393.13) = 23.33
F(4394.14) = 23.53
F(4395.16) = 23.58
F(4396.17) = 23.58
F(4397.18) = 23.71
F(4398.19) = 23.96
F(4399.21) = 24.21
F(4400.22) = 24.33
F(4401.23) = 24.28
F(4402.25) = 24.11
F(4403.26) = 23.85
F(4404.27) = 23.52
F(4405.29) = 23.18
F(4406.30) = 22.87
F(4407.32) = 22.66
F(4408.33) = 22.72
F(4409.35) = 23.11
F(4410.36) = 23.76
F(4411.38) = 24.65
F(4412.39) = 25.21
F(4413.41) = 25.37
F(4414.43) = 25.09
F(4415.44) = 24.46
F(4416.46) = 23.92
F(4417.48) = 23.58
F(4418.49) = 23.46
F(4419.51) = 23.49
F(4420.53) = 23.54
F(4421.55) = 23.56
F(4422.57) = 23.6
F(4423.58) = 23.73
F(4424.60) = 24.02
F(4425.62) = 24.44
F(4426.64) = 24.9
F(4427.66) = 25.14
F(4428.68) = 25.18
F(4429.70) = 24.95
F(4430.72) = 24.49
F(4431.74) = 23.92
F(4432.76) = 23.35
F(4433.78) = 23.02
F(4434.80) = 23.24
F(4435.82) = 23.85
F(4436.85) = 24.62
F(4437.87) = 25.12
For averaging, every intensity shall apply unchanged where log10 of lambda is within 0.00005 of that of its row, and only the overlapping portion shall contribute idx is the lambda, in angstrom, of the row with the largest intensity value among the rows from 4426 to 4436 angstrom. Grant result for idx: 4428.68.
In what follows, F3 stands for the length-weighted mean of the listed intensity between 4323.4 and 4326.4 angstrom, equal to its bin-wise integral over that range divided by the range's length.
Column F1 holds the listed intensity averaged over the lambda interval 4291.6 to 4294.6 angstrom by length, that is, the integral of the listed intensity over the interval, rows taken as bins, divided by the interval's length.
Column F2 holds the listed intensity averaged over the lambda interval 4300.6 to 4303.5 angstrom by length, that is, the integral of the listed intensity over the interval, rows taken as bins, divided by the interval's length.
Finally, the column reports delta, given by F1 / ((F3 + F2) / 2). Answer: 1.07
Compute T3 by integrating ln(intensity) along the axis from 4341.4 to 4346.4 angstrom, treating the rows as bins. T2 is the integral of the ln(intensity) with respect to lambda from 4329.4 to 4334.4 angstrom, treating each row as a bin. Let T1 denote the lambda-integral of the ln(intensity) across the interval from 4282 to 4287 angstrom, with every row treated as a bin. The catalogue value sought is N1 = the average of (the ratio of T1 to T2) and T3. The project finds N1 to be 8.34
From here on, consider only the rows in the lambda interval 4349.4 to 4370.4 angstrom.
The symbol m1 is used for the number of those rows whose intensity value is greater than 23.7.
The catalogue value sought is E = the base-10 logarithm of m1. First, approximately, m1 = 21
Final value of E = 1.32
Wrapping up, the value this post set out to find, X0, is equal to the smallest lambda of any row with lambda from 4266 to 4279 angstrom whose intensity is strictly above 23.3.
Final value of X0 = 4266.53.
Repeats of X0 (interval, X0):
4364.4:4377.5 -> 4364.90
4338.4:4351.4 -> 4343.85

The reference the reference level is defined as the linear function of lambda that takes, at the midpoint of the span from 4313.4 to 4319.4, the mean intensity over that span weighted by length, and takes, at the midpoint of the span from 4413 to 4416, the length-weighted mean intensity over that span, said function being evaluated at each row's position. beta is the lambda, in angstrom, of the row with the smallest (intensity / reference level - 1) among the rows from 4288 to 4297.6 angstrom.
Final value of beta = 4297.09 angstrom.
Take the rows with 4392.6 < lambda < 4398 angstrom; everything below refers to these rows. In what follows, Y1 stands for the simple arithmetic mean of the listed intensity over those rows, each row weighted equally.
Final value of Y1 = 23.5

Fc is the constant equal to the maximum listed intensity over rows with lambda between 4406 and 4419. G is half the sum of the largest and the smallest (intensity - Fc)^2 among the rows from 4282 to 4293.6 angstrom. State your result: 18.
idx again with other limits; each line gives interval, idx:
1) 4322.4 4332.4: 4331.86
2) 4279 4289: 4281.29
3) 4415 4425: 4415.44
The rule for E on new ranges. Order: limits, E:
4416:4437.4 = 1.08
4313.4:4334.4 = 1.04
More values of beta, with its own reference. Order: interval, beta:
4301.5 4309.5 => 4308.98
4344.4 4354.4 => 4351.85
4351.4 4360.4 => 4351.85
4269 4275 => 4272.42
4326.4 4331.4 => 4326.87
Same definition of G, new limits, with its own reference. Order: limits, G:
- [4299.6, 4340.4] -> 46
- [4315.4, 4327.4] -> 15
